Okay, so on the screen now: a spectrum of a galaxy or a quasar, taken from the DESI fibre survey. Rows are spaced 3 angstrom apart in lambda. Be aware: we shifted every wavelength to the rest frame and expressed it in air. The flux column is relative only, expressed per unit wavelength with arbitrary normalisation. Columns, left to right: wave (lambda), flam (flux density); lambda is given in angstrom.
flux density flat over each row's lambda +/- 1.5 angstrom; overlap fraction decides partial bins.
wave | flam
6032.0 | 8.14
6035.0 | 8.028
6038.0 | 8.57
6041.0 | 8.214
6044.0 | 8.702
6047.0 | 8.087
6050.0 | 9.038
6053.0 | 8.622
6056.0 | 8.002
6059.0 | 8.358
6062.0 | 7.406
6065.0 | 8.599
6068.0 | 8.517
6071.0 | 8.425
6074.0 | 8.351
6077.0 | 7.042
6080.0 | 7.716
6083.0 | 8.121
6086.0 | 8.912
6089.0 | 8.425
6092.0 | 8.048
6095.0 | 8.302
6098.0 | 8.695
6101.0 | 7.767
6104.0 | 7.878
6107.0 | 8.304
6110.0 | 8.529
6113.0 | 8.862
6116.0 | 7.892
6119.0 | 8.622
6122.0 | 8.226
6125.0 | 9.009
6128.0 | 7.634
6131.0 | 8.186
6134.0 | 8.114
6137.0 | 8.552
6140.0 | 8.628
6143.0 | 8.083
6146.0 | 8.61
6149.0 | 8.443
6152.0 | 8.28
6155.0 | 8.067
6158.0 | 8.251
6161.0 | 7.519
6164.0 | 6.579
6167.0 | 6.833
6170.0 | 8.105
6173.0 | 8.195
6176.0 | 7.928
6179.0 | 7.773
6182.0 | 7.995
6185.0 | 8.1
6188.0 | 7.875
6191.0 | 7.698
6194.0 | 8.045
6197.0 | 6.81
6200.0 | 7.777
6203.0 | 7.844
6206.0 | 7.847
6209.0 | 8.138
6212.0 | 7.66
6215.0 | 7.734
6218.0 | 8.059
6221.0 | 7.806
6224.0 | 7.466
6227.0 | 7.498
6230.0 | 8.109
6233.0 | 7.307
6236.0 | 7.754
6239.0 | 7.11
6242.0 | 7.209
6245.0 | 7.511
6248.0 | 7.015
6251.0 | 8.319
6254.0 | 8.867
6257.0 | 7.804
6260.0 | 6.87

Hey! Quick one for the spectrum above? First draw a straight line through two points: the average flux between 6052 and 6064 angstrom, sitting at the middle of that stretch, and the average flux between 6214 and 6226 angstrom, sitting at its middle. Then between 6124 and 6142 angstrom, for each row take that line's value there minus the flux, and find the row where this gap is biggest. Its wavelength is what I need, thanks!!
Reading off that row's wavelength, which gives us 6128.0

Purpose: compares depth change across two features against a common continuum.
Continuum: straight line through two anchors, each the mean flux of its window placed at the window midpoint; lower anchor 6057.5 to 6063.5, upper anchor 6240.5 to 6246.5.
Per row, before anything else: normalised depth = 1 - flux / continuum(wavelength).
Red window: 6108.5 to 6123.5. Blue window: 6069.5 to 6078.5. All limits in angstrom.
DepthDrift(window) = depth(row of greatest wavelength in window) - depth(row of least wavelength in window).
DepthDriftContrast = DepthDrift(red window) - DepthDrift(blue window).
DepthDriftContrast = -0.1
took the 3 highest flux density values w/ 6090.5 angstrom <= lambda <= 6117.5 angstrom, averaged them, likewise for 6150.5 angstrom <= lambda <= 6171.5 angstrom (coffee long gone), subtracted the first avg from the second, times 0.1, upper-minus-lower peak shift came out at -0.05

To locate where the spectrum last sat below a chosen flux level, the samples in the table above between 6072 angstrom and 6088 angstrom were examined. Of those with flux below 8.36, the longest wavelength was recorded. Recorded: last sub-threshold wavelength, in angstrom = 6083.0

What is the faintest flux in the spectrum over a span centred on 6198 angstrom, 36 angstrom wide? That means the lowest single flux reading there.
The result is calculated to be 6.81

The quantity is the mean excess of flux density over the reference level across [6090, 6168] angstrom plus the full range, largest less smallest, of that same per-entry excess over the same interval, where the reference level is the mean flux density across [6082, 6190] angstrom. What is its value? 2.4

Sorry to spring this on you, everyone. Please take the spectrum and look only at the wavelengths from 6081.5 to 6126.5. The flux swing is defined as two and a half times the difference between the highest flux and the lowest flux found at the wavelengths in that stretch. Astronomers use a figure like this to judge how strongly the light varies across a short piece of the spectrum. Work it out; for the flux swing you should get 3.1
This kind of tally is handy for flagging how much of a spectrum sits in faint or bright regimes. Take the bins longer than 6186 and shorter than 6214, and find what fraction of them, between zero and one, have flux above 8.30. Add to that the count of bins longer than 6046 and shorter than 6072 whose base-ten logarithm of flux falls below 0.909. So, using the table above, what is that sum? 3.0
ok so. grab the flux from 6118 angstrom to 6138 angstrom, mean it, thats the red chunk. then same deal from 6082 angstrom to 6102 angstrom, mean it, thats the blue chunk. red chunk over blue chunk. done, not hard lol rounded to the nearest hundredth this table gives 1.00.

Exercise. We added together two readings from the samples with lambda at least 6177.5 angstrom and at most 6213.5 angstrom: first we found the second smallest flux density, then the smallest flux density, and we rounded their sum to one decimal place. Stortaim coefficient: 14.5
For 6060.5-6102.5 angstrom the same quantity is 14.4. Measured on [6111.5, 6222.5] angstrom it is 13.4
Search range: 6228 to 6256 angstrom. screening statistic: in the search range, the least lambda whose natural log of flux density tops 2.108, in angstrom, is 6251.0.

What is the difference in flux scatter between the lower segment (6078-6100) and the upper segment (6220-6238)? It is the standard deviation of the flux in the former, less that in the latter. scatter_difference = 0.11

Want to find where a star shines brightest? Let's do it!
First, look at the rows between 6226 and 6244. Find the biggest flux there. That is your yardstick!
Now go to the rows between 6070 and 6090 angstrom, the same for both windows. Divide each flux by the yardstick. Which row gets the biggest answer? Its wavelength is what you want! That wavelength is 6086.0 angstrom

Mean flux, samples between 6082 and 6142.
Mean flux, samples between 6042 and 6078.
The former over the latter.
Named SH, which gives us 1.01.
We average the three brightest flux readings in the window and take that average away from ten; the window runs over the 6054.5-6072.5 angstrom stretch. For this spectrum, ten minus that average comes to 1.49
